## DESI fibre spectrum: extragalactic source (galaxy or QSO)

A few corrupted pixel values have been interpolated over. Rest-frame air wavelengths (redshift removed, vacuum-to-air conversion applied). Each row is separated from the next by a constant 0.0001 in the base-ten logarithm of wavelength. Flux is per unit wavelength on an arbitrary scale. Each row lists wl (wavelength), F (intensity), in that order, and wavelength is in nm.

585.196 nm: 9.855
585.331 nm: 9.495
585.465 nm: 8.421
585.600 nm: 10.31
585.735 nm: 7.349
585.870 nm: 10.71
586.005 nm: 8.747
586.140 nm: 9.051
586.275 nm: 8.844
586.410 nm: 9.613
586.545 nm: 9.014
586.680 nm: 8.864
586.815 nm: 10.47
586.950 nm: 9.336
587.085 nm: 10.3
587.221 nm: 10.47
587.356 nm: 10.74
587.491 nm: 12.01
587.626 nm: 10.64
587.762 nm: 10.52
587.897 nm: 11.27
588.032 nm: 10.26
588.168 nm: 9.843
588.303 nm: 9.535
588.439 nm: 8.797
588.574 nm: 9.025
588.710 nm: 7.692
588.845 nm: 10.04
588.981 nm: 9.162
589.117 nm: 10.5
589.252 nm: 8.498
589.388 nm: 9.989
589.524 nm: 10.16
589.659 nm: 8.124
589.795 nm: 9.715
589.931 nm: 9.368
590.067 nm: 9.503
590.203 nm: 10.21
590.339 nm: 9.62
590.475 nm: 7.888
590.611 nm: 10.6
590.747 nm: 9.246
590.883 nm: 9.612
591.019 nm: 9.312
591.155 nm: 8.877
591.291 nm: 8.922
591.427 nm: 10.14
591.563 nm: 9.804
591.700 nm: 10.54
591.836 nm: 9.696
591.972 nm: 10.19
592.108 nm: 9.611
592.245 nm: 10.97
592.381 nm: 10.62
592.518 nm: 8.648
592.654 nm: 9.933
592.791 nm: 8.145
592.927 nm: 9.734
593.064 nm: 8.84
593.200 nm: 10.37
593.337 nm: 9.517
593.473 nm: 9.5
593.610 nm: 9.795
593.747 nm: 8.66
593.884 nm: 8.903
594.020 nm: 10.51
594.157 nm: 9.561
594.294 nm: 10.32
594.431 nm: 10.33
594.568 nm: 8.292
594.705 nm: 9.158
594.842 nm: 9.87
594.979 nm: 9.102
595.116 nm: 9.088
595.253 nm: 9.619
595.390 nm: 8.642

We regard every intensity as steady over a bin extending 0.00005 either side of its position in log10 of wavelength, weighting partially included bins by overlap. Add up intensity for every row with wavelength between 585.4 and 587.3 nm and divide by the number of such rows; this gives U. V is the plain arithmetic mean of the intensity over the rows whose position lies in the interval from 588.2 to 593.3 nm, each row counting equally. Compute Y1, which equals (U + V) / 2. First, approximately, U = 9.4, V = 9.5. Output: 9.4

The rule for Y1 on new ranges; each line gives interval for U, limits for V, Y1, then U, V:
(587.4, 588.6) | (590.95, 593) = 9.9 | 10.2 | 9.7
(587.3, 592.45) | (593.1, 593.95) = 9.6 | 9.8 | 9.5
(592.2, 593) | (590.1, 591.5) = 9.6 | 9.7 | 9.4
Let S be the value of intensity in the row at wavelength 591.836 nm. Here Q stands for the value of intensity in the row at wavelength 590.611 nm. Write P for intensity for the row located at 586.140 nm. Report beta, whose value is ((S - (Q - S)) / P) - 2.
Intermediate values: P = 9.051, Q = 10.6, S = 9.696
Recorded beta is -1.03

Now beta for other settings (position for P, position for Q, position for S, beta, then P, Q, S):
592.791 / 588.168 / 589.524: -0.71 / 8.145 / 9.843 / 10.16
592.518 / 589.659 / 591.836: -0.70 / 8.648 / 8.124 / 9.696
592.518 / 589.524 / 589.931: -1.01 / 8.648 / 10.16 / 9.368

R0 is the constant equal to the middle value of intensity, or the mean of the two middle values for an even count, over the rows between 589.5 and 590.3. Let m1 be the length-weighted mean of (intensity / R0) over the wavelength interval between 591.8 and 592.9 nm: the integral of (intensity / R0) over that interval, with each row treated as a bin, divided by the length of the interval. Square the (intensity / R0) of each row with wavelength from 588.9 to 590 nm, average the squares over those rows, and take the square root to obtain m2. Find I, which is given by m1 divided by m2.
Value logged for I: 1.03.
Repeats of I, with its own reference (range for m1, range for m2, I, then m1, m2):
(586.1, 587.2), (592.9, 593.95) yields 1.01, 0.987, 0.98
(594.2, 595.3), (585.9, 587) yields 1.02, 0.985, 0.96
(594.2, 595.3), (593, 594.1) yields 0.99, 0.985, 0.99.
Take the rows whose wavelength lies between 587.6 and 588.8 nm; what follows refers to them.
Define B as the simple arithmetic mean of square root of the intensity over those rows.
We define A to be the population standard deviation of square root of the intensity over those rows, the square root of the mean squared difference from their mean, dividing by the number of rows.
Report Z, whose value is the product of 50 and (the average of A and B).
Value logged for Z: 82.1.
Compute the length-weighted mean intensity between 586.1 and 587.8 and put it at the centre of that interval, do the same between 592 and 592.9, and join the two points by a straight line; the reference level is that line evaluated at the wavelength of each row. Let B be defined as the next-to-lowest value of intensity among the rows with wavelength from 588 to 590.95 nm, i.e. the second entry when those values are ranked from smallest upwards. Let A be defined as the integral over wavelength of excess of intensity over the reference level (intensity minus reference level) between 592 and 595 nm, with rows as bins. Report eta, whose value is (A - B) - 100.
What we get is -108.0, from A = -0.13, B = 7.888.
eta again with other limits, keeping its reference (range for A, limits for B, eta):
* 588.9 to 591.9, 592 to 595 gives -109.1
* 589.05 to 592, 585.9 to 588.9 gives -109.4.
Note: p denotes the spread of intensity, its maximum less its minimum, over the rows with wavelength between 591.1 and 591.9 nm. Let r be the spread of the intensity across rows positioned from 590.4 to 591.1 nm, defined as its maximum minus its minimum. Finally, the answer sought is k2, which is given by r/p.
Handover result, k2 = 1.63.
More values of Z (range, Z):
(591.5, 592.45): 81.7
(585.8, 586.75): 78.6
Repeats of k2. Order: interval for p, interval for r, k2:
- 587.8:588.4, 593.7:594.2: 1.07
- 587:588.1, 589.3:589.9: 1.16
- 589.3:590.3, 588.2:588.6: 0.35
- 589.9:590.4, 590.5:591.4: 2.05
